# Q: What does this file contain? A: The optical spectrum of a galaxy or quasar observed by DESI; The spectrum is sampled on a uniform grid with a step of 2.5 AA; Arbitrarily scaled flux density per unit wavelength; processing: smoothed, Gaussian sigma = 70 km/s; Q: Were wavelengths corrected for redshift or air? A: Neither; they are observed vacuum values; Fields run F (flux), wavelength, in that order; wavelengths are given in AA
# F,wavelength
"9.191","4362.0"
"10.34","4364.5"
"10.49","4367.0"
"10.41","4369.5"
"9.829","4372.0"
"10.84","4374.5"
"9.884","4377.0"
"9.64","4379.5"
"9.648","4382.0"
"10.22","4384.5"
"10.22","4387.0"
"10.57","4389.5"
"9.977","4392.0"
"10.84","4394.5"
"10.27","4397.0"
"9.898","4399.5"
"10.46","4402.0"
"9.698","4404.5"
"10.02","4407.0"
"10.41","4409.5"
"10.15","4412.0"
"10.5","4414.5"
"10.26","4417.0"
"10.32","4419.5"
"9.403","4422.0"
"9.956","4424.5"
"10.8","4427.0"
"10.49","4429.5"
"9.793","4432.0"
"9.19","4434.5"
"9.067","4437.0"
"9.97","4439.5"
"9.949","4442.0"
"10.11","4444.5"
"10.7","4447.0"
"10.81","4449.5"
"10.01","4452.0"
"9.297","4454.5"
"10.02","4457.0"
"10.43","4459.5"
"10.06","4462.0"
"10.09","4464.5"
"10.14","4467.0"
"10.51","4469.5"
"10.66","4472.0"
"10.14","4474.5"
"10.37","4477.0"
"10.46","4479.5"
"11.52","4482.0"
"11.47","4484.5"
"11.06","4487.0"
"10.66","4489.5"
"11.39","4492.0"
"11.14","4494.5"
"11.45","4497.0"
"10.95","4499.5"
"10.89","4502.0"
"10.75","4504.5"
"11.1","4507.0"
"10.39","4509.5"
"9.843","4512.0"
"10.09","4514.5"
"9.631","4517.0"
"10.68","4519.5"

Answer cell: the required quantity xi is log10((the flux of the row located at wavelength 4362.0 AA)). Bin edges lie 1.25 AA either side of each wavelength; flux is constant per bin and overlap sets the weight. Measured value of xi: 0.96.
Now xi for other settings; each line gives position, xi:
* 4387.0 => 1.01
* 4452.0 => 1.00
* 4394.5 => 1.04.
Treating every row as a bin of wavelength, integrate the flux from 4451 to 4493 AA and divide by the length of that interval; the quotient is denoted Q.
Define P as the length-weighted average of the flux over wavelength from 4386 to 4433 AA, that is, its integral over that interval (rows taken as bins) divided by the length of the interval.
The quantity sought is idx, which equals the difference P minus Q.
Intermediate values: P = 10.2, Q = 10.5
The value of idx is -0.3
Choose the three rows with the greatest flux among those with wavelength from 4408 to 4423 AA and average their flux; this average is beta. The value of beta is 10.4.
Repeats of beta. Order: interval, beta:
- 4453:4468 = 10.2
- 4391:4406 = 10.5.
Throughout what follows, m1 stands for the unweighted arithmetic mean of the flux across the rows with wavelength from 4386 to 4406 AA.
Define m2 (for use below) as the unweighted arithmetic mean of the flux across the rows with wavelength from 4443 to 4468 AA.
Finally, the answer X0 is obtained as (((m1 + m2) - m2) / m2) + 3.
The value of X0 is 4.01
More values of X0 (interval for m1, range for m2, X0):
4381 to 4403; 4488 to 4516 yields 3.95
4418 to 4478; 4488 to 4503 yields 3.91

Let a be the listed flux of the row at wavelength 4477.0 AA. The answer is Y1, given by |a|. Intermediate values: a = 10.37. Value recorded 10.37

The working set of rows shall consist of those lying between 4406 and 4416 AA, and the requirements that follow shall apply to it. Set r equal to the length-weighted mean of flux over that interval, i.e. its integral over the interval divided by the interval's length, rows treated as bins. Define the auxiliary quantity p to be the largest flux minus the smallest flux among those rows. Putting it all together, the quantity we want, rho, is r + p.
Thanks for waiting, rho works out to 10.8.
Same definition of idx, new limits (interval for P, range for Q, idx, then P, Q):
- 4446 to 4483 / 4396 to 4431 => 0.2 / 10.3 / 10.2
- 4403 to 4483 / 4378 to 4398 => 0.0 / 10.2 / 10.2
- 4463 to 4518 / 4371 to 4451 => 0.5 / 10.7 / 10.1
